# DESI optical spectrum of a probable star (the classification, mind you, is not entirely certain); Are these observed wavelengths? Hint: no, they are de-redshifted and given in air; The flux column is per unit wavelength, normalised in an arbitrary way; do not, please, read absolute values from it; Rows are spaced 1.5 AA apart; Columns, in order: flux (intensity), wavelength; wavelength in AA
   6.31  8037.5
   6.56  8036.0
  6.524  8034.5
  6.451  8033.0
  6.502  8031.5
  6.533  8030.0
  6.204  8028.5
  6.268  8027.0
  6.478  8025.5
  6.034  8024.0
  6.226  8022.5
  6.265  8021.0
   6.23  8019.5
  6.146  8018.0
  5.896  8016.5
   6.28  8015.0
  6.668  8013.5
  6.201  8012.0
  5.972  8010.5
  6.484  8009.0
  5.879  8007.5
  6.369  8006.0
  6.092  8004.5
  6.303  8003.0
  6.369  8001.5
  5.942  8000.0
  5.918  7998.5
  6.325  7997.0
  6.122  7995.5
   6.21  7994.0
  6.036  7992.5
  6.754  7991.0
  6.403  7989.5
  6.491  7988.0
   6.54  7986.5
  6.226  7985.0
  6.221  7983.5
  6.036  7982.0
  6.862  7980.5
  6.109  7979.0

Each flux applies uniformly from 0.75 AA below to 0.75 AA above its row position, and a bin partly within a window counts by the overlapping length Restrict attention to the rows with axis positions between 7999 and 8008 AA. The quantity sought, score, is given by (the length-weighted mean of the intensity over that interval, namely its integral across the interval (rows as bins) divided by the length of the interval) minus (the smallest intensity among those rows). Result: 0.281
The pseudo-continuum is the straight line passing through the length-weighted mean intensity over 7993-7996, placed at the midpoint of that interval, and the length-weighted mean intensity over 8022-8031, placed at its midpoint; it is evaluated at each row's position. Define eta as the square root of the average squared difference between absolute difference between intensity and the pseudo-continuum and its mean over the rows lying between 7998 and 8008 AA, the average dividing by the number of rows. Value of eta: 0.078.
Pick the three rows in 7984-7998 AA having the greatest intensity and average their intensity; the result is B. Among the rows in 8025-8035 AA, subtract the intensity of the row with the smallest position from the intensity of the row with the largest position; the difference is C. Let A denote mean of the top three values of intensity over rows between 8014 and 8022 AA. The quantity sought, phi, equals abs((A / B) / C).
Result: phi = 20.6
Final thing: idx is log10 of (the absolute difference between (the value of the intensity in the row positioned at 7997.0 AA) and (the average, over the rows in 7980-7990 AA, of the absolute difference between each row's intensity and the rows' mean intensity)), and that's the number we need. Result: 0.787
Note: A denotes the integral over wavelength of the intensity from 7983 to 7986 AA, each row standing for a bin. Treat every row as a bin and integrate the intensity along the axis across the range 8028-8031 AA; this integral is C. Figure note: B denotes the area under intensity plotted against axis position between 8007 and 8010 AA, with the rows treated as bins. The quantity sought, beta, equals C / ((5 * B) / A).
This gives 3.87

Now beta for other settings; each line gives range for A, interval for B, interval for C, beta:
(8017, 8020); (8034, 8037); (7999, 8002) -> 3.47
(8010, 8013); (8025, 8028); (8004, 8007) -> 3.61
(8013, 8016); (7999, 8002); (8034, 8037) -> 4.10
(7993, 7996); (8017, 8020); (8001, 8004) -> 3.79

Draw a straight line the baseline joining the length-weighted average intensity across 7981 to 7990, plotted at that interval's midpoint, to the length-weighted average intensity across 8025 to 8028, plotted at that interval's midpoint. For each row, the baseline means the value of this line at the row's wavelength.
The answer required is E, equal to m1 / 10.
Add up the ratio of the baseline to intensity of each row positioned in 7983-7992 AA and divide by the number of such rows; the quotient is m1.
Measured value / 0.098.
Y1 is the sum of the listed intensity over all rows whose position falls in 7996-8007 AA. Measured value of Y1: 43.3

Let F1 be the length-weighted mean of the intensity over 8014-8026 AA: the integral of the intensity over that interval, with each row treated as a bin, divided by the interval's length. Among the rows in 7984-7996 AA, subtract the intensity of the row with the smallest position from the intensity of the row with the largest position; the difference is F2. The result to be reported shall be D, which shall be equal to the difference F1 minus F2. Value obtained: 6.30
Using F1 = 6.20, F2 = -0.1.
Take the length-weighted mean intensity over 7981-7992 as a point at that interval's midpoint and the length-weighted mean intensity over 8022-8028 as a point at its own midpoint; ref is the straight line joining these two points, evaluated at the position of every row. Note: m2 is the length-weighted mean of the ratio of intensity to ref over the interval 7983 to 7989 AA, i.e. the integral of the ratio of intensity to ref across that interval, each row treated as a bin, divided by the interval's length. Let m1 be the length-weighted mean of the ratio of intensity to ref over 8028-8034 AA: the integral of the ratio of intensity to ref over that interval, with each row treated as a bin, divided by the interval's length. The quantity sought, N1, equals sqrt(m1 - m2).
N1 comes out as 0.19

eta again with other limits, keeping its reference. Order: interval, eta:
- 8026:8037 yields 0.065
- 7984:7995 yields 0.186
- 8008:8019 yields 0.144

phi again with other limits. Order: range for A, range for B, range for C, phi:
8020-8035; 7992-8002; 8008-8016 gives 5.1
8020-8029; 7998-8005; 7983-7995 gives 92.1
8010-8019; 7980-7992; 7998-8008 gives 24.4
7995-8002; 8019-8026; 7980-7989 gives 2.7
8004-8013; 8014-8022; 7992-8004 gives 3.8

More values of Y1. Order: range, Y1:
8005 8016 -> 43.9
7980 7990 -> 44.8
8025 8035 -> 45.0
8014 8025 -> 43.1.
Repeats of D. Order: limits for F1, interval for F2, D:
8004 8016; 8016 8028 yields 5.87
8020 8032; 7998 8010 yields 5.74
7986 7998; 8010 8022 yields 6.05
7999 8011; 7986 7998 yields 6.39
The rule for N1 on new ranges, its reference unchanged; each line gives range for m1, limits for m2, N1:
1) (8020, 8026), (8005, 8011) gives 0.13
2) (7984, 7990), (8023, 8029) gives 0.06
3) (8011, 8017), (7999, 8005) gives 0.15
